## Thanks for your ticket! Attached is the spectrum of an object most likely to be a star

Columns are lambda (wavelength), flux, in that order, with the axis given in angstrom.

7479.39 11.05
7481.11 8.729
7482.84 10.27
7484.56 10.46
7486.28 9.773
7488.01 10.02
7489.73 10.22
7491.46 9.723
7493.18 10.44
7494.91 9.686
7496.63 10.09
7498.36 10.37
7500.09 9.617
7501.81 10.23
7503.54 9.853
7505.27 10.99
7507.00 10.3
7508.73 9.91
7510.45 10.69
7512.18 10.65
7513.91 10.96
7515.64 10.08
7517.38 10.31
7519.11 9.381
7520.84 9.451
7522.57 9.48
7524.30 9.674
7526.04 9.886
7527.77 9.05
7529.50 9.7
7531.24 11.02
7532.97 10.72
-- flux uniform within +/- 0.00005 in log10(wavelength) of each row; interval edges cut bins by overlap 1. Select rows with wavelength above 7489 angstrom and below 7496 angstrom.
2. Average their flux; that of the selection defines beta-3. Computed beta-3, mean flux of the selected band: 10.02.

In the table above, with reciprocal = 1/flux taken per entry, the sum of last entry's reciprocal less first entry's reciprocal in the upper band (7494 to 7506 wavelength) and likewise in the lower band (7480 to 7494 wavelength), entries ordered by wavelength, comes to -0.031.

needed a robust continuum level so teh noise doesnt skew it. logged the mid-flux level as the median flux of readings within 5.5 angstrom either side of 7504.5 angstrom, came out 10.1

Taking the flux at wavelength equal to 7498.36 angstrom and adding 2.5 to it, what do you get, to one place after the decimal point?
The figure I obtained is 12.9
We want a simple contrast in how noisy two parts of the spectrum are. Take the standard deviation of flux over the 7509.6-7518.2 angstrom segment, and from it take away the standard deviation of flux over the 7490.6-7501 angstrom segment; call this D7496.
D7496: -0.02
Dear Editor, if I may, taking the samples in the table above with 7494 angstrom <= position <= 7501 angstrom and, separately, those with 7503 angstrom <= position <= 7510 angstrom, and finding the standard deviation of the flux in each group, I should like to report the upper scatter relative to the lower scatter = 1.5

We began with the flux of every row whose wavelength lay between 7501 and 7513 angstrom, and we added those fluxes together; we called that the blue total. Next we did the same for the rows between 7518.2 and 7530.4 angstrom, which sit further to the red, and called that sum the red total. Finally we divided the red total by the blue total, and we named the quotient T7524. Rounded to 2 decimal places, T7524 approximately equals 0.92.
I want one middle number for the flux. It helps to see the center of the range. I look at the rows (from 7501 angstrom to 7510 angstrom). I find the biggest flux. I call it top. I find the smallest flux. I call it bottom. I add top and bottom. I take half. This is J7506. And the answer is 10.4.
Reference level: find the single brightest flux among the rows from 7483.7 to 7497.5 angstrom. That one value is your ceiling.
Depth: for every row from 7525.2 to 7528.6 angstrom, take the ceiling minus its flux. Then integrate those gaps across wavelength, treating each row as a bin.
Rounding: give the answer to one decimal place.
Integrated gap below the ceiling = 3.4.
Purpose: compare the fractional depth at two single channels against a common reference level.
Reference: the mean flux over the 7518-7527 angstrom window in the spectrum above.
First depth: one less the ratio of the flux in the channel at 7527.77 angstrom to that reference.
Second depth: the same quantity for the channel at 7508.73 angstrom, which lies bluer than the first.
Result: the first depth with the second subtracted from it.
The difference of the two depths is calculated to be 0.09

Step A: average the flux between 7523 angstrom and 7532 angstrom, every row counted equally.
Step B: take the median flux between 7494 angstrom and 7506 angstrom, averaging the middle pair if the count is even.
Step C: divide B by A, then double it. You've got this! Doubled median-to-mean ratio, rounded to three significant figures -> 2.05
